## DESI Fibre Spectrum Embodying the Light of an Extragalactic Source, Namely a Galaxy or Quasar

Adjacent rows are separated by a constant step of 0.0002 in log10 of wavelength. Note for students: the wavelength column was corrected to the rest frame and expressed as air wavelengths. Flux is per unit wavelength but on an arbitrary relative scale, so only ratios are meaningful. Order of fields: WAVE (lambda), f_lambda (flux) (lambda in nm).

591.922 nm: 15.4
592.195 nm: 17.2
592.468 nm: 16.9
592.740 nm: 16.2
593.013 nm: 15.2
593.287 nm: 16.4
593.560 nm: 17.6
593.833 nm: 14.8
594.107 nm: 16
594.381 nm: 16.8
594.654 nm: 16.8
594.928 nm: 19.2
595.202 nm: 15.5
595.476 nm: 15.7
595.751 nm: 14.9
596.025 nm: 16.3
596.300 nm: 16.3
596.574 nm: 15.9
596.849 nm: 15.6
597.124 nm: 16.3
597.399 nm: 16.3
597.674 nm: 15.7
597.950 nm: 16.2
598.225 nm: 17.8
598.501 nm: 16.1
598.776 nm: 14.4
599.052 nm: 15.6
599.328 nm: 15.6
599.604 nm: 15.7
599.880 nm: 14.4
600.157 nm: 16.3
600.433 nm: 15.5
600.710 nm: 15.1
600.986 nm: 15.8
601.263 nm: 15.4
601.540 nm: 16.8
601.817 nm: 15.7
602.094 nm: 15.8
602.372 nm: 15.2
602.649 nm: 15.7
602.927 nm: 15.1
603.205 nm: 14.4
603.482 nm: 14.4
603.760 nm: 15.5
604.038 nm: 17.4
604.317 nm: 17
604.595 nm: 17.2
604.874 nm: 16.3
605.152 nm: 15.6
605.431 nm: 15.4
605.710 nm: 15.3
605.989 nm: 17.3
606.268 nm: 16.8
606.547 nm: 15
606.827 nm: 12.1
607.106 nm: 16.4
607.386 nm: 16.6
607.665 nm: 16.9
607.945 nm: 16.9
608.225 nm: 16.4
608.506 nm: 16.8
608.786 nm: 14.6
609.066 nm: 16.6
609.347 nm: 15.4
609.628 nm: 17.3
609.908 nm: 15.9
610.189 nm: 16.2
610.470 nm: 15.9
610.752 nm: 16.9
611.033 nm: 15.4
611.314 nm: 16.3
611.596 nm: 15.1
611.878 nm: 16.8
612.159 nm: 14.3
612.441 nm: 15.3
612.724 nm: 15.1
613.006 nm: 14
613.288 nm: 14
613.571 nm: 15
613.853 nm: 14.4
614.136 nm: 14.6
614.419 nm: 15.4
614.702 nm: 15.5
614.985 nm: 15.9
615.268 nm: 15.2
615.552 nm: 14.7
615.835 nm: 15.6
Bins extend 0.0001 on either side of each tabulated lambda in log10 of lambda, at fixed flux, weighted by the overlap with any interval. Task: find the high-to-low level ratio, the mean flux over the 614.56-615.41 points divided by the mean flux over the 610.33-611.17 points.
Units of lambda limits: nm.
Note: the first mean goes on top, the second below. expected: 0.97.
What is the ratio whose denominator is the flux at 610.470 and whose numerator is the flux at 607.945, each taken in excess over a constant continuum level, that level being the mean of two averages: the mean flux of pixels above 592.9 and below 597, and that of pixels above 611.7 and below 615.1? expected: 4.5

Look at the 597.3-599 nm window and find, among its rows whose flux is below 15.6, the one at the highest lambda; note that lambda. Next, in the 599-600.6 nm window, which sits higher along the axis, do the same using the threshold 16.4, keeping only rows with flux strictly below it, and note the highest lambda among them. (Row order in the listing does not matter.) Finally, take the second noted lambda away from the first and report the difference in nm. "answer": -1.66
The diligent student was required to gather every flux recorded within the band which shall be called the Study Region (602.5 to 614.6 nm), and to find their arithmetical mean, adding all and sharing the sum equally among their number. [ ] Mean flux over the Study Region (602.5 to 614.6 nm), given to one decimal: 15.7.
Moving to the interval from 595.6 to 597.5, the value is 15.9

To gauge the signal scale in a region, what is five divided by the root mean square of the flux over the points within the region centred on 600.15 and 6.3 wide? 0.318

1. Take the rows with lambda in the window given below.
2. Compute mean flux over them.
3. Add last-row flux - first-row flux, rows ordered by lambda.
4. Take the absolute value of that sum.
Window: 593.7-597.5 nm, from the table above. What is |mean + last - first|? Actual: 17.7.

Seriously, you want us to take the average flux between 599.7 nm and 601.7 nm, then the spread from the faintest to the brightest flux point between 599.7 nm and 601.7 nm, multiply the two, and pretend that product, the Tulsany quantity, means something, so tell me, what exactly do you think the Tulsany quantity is 37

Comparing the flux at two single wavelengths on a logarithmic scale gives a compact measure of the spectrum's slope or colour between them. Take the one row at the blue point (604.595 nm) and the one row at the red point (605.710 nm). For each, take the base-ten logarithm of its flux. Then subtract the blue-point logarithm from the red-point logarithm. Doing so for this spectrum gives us -0.05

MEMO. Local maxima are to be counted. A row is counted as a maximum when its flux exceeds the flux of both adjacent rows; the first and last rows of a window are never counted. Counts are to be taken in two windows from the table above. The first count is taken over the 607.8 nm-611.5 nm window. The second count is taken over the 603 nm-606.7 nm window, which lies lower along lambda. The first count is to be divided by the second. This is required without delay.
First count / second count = 1.67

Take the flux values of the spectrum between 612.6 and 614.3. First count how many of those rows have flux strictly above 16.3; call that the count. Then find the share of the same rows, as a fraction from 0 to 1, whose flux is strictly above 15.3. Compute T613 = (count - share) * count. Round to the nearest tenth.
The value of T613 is 0.0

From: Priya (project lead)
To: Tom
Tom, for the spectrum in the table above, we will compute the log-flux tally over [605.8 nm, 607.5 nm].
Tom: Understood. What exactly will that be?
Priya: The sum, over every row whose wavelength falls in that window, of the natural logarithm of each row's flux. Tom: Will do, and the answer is 16.48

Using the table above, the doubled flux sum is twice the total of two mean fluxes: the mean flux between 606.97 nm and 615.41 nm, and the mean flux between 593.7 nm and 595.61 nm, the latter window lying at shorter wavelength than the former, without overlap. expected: 64.21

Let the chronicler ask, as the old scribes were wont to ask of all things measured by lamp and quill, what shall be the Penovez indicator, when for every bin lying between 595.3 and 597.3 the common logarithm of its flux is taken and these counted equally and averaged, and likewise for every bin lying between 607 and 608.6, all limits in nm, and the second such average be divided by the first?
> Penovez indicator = 1.02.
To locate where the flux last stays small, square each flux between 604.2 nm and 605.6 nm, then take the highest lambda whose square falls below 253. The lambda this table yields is 605.431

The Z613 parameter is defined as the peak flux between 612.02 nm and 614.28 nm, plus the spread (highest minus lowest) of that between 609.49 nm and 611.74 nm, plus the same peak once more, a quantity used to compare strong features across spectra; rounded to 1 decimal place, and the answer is 32.8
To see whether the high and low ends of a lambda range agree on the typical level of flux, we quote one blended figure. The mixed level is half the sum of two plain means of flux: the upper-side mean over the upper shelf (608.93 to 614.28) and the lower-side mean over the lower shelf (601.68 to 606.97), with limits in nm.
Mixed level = 15.6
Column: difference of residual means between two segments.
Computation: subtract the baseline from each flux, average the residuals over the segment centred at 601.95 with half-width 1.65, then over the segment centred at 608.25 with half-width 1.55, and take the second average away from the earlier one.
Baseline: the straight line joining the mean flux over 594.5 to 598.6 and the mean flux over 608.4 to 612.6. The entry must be -0.8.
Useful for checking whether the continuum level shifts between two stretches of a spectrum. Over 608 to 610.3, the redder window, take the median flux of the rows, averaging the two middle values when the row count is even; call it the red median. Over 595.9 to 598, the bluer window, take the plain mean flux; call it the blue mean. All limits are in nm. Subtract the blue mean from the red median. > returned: 0.2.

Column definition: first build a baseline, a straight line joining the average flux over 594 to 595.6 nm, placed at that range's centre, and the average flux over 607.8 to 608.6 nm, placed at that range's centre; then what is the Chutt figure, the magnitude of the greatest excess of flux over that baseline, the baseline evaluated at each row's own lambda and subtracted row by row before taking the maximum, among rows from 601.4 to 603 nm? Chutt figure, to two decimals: 0.12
